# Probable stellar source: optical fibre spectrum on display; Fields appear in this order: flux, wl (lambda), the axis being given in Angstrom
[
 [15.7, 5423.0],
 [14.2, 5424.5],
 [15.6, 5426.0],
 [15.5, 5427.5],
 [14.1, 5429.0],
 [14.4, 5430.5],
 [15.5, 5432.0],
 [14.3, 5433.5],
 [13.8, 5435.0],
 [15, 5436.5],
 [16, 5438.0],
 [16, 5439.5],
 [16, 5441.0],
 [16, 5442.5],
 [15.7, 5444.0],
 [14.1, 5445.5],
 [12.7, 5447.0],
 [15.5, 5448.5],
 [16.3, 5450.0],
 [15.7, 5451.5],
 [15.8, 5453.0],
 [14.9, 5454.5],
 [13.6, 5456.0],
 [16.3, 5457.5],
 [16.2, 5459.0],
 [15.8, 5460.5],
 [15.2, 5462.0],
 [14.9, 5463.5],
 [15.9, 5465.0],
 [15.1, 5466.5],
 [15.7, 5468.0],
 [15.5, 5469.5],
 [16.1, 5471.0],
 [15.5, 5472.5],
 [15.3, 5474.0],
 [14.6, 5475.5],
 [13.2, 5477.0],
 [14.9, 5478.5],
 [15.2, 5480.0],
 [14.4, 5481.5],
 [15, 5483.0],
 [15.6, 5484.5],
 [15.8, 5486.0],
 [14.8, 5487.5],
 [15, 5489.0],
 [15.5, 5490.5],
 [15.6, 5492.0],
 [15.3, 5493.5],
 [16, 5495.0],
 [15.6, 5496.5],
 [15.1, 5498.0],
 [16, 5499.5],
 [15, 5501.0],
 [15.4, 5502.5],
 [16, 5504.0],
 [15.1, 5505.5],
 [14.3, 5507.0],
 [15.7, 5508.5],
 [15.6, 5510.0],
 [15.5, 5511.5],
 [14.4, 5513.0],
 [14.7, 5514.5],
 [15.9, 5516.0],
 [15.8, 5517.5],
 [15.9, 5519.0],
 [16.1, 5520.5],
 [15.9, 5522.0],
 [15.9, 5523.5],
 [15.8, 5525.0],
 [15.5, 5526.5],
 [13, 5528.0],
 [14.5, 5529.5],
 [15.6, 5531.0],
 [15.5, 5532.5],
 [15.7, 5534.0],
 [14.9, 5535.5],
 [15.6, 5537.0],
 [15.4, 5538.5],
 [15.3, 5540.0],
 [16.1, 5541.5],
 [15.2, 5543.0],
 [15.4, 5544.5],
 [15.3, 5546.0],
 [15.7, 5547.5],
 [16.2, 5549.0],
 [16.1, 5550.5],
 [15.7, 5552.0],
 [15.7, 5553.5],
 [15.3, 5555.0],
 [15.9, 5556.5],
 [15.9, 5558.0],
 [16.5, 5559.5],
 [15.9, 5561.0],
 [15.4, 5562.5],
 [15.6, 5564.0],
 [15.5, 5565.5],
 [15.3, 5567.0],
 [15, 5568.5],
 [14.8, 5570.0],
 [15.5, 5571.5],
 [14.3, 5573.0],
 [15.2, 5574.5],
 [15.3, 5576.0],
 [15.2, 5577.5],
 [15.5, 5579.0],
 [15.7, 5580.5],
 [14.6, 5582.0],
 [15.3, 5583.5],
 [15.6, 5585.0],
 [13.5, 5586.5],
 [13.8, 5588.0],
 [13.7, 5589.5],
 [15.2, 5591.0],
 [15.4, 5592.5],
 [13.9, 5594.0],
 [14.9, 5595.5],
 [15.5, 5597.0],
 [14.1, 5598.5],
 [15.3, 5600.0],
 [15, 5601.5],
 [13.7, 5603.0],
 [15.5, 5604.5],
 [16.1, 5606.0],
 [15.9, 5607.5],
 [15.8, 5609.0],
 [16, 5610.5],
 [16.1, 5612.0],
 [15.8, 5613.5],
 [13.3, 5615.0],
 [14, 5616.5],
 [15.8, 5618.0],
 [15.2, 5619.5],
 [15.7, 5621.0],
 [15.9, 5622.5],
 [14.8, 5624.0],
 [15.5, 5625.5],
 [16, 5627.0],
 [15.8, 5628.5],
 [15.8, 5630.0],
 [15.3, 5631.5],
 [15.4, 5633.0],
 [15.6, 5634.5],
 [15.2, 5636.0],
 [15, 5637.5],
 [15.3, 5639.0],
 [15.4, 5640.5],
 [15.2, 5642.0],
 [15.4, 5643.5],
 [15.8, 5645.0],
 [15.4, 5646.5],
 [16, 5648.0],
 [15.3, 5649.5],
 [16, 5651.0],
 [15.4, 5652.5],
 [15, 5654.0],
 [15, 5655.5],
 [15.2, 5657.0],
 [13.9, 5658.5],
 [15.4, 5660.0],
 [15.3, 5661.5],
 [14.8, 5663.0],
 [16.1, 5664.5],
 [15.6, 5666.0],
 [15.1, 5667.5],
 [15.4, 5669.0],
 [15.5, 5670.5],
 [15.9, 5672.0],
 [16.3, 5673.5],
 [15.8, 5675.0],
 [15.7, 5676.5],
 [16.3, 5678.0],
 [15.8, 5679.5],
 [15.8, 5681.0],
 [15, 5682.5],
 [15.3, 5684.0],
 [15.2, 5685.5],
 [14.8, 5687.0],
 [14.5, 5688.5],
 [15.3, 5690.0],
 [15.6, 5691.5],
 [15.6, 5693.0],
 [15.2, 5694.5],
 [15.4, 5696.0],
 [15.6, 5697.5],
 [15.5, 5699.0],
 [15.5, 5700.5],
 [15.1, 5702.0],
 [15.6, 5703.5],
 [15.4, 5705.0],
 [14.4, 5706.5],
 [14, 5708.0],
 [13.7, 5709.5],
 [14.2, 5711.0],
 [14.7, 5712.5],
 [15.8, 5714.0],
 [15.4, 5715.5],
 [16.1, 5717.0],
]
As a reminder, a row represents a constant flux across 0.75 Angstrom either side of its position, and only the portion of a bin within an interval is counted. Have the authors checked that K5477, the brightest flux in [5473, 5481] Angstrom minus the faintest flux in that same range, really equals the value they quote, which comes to 2.1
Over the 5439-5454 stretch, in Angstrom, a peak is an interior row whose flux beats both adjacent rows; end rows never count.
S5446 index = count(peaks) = 1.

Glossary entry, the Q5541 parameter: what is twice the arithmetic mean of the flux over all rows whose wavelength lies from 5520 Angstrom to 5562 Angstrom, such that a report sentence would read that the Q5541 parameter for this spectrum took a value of 31.1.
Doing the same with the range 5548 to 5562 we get 31.8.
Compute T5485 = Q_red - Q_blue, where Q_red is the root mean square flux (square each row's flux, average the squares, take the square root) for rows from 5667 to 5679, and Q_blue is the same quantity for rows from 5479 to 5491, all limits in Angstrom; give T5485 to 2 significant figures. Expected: 0.59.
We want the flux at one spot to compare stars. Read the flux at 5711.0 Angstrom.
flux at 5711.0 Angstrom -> 14.2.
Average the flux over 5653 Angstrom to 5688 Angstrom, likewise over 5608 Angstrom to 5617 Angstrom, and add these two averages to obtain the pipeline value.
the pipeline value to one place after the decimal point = 30.6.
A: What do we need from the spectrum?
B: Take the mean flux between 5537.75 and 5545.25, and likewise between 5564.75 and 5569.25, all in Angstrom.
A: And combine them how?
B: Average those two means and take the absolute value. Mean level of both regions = 15.4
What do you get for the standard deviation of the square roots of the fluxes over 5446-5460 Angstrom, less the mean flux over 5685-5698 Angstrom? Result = -15.1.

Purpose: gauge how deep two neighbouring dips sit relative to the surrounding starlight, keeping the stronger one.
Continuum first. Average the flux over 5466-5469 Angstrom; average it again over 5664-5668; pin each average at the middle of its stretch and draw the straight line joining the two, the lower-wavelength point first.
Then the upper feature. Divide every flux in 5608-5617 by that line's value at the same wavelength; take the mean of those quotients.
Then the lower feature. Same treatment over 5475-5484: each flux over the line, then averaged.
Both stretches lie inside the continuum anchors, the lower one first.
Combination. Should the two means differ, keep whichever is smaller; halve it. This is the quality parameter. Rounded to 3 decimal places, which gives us 0.472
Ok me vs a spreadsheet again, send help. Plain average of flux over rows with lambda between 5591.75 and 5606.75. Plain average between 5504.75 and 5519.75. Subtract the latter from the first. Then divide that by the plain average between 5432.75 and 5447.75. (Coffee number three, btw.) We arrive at -0.023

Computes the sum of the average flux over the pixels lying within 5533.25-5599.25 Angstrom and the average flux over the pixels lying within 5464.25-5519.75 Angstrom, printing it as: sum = 30.6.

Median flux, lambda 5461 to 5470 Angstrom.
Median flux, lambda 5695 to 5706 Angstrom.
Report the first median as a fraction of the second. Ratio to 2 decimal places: 0.99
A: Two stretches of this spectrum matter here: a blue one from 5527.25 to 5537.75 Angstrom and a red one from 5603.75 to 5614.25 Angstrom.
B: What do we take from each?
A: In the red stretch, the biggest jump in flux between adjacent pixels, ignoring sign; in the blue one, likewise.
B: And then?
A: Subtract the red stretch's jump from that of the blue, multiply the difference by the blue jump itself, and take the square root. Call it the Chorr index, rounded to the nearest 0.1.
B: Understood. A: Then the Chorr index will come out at 1.2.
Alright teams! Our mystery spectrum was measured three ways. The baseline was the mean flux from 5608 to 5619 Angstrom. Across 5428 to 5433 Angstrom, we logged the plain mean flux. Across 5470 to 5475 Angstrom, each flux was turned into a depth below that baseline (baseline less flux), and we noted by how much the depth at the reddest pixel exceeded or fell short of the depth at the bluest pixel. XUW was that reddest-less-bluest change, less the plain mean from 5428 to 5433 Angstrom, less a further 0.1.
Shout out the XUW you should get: -14.0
